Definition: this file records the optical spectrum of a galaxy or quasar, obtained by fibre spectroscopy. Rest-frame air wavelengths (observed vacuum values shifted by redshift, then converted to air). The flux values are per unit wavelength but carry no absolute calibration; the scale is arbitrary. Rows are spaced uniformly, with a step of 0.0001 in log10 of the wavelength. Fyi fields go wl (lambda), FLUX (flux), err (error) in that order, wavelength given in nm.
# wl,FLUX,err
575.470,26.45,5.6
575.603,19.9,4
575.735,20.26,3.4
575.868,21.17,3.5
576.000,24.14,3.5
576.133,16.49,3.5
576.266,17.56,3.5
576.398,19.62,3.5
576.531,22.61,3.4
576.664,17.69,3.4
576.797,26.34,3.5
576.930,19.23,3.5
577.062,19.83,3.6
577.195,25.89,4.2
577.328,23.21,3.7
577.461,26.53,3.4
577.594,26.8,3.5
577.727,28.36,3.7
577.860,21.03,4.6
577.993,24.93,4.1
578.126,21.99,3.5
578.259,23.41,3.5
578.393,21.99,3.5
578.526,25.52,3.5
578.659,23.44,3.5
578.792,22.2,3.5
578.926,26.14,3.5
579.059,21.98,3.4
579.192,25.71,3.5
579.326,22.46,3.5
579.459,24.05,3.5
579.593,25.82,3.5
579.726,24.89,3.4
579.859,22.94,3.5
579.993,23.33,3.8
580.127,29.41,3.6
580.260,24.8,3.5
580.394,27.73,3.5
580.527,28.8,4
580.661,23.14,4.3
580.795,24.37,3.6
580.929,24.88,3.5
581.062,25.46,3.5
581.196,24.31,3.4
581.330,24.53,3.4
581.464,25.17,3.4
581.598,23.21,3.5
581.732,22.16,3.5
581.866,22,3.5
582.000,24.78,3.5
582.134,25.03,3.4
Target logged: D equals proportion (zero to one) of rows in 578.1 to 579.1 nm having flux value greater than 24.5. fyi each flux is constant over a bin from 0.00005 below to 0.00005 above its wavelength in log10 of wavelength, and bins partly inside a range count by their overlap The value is 0.25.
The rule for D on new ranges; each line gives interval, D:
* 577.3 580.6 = 0.52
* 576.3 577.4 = 0.25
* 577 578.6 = 0.50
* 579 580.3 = 0.50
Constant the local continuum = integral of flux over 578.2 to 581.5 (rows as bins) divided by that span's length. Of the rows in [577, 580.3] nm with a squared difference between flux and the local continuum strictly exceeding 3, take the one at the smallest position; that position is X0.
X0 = 577.062 nm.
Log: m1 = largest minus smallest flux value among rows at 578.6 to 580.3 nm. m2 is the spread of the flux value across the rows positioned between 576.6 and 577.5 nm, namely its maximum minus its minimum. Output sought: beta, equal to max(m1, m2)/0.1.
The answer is 88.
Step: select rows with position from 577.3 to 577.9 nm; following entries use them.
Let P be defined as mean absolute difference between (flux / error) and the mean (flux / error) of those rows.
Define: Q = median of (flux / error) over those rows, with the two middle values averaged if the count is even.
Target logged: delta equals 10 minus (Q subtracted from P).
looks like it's 16.6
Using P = 1.1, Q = 7.7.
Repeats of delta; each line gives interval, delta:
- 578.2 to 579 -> 16.3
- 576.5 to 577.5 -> 15.5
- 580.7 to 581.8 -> 16.8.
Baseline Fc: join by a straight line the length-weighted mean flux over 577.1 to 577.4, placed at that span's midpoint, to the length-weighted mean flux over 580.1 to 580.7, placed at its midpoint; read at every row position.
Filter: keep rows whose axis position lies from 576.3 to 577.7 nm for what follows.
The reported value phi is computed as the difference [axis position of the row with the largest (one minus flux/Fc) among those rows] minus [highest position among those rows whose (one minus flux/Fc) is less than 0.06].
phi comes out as -0.93 nm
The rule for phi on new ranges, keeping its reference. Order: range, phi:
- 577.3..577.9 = 0.13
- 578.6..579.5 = -0.13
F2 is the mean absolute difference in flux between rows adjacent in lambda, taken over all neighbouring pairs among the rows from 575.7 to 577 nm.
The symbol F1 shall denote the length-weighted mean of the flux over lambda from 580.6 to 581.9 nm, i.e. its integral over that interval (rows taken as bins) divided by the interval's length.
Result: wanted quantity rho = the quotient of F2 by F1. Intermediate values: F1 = 24.0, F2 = 4.3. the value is 0.18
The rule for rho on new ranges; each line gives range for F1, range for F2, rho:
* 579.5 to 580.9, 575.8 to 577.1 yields 0.17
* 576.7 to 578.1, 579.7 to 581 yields 0.11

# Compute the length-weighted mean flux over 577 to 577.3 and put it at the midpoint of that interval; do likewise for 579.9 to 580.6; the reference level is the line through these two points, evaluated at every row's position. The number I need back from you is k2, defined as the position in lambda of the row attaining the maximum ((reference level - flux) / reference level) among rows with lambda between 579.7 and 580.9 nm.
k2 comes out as 580.661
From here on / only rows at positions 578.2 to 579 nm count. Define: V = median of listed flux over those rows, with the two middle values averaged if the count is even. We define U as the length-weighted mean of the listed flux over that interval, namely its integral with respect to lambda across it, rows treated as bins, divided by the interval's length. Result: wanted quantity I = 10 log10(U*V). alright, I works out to 27.5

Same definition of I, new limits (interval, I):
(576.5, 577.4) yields 27.0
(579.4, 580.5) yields 28.0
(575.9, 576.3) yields 25.4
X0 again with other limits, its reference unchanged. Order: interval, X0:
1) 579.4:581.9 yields 580.127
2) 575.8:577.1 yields 575.868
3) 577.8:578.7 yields 577.860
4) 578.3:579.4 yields 578.393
